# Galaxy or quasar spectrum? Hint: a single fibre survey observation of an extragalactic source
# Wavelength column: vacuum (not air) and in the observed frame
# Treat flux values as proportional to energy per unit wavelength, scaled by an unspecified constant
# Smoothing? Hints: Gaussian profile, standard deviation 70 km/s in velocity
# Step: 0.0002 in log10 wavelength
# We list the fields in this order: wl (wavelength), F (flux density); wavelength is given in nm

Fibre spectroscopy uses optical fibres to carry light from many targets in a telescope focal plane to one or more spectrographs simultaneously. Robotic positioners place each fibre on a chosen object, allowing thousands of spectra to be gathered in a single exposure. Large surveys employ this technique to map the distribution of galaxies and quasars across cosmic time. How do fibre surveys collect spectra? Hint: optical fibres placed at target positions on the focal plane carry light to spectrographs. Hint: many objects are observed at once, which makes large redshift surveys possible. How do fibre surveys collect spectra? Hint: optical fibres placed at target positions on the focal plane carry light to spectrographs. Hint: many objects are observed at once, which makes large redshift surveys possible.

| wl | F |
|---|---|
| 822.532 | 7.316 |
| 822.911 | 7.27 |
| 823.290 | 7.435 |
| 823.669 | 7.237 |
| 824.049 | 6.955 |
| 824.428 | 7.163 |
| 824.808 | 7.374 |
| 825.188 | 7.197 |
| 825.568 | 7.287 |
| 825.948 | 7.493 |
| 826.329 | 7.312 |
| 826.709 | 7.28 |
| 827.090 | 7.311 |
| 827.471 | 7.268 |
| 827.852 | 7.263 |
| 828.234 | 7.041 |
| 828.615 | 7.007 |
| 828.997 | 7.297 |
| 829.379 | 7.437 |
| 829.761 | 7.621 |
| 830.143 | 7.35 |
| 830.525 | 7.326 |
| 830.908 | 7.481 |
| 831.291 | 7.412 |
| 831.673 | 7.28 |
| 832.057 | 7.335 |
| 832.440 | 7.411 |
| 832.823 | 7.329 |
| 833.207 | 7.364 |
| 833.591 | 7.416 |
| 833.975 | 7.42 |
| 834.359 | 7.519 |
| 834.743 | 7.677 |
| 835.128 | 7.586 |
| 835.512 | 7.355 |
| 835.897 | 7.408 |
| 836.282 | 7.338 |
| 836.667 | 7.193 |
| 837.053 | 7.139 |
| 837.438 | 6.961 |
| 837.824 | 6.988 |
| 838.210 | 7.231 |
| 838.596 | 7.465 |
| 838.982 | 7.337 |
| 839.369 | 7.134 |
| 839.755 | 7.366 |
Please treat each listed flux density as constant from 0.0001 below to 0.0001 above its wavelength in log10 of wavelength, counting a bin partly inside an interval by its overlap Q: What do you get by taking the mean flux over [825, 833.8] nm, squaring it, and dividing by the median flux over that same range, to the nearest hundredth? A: 7.33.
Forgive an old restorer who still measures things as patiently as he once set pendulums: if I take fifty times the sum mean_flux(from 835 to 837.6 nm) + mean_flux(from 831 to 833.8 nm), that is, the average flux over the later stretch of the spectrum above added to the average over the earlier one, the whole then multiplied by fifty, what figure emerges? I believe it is 732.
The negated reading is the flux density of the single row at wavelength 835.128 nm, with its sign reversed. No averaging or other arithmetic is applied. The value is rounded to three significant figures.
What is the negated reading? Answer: -7.59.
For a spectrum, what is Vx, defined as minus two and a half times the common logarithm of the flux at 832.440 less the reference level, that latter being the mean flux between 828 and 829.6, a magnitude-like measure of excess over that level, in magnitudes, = 1.7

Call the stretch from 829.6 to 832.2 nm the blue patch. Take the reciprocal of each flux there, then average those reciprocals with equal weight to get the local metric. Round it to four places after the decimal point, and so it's 0.1352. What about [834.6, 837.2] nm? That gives 0.1355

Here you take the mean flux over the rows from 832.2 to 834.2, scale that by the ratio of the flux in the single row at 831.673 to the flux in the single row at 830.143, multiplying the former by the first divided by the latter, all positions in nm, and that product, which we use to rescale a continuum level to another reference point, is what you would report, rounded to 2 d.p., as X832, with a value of 7.32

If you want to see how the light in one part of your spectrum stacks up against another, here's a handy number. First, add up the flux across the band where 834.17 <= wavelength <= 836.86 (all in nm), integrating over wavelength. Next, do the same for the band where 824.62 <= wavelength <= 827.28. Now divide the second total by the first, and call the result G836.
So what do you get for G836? 0.973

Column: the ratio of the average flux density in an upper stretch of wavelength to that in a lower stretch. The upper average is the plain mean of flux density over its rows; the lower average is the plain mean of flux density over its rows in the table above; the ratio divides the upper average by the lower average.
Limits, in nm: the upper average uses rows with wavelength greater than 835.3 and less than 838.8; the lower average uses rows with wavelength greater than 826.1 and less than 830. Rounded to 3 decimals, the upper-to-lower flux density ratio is 0.993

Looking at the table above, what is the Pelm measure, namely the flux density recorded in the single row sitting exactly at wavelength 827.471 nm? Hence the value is 7.268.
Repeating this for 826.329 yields 7.312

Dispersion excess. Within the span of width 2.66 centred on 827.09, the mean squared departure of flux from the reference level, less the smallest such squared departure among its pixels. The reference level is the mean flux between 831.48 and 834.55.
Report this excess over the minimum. 0.020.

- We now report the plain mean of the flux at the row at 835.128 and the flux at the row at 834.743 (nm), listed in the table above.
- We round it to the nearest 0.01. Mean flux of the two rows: 7.63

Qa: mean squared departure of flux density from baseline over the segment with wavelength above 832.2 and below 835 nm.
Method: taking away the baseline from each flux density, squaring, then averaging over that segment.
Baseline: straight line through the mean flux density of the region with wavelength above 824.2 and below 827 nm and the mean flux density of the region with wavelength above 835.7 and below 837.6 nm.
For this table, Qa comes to 0.059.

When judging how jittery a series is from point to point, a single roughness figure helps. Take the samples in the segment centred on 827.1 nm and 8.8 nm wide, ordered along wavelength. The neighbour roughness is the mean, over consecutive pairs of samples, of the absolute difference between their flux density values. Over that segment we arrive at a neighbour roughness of 0.15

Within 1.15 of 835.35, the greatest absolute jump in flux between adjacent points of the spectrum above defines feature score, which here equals 0.23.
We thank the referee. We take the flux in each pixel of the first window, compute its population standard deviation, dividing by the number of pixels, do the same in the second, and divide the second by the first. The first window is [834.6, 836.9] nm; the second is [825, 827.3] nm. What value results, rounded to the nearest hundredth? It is 0.55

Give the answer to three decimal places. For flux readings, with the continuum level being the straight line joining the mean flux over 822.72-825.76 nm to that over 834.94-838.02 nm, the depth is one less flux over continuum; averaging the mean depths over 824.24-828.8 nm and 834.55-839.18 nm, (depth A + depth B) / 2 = -0.005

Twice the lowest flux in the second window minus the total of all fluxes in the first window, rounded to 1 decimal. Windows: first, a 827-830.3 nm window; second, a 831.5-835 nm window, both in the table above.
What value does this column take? -51.0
